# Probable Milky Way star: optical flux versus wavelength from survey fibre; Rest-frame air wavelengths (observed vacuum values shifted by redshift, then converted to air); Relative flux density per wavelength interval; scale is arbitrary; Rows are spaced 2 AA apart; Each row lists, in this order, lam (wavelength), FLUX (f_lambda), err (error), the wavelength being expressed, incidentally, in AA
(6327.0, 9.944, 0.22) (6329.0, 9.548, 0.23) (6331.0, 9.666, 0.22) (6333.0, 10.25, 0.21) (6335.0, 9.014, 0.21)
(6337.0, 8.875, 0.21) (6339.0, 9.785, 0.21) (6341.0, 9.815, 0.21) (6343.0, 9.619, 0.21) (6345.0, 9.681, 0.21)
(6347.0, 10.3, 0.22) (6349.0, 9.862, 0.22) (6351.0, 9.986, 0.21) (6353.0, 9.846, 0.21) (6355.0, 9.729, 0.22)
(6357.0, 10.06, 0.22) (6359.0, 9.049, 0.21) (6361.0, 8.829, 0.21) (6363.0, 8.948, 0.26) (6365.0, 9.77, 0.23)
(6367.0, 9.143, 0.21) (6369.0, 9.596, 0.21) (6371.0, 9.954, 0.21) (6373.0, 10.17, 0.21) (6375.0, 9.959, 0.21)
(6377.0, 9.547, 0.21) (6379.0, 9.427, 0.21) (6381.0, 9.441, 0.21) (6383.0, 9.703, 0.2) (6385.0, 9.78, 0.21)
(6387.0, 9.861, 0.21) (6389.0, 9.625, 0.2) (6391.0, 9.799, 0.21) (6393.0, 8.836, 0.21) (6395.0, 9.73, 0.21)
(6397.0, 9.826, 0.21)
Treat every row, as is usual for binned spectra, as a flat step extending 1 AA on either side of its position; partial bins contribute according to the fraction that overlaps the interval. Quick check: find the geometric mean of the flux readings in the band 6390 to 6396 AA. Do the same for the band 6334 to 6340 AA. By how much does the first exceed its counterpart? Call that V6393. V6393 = 0.23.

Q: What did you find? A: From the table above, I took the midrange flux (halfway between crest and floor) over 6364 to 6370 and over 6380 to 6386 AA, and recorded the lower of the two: 9.46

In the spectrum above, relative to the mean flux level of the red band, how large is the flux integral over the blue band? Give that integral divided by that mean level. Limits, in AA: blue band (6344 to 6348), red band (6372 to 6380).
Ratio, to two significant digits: 4.1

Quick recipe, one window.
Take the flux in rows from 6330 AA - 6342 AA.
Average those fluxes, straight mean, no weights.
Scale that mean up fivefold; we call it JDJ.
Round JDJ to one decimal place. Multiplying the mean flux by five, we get 47.8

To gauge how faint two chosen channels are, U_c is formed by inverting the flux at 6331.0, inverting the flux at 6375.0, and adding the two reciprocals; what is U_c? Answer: 0.204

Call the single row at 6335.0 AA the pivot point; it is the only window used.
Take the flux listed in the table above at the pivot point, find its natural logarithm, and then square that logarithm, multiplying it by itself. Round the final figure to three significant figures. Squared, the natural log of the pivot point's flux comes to 4.83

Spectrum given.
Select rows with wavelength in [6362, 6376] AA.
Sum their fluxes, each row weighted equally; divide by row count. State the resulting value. 9.65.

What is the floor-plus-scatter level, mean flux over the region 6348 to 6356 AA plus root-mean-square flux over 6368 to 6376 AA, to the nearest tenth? 19.8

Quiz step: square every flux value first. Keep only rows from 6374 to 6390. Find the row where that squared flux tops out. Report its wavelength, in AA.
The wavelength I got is 6375.0 AA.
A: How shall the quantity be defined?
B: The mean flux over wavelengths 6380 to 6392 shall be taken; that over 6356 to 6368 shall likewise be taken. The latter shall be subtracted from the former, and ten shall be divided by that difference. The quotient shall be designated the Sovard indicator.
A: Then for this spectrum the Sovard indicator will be 25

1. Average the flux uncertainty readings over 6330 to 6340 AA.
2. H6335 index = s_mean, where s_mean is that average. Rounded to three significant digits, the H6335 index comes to 0.212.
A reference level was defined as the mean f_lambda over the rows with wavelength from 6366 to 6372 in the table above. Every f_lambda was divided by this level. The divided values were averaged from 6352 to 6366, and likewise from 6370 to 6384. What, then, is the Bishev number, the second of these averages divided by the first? 1.03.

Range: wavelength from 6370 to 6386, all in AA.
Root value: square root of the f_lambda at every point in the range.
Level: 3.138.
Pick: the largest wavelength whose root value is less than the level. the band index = 6385.0 AA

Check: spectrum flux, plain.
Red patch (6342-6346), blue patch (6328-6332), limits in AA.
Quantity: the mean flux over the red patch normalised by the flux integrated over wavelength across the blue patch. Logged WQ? 0.251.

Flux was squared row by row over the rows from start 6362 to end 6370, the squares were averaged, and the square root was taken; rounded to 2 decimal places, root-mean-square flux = 9.37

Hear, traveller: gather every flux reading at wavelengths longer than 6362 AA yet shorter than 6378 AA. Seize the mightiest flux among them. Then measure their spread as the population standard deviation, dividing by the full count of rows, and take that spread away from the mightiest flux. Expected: 9.78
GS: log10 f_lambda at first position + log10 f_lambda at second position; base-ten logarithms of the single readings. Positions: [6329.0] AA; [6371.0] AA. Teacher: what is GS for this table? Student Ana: 1.98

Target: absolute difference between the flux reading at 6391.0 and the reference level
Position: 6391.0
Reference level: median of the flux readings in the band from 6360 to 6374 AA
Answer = 0.20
